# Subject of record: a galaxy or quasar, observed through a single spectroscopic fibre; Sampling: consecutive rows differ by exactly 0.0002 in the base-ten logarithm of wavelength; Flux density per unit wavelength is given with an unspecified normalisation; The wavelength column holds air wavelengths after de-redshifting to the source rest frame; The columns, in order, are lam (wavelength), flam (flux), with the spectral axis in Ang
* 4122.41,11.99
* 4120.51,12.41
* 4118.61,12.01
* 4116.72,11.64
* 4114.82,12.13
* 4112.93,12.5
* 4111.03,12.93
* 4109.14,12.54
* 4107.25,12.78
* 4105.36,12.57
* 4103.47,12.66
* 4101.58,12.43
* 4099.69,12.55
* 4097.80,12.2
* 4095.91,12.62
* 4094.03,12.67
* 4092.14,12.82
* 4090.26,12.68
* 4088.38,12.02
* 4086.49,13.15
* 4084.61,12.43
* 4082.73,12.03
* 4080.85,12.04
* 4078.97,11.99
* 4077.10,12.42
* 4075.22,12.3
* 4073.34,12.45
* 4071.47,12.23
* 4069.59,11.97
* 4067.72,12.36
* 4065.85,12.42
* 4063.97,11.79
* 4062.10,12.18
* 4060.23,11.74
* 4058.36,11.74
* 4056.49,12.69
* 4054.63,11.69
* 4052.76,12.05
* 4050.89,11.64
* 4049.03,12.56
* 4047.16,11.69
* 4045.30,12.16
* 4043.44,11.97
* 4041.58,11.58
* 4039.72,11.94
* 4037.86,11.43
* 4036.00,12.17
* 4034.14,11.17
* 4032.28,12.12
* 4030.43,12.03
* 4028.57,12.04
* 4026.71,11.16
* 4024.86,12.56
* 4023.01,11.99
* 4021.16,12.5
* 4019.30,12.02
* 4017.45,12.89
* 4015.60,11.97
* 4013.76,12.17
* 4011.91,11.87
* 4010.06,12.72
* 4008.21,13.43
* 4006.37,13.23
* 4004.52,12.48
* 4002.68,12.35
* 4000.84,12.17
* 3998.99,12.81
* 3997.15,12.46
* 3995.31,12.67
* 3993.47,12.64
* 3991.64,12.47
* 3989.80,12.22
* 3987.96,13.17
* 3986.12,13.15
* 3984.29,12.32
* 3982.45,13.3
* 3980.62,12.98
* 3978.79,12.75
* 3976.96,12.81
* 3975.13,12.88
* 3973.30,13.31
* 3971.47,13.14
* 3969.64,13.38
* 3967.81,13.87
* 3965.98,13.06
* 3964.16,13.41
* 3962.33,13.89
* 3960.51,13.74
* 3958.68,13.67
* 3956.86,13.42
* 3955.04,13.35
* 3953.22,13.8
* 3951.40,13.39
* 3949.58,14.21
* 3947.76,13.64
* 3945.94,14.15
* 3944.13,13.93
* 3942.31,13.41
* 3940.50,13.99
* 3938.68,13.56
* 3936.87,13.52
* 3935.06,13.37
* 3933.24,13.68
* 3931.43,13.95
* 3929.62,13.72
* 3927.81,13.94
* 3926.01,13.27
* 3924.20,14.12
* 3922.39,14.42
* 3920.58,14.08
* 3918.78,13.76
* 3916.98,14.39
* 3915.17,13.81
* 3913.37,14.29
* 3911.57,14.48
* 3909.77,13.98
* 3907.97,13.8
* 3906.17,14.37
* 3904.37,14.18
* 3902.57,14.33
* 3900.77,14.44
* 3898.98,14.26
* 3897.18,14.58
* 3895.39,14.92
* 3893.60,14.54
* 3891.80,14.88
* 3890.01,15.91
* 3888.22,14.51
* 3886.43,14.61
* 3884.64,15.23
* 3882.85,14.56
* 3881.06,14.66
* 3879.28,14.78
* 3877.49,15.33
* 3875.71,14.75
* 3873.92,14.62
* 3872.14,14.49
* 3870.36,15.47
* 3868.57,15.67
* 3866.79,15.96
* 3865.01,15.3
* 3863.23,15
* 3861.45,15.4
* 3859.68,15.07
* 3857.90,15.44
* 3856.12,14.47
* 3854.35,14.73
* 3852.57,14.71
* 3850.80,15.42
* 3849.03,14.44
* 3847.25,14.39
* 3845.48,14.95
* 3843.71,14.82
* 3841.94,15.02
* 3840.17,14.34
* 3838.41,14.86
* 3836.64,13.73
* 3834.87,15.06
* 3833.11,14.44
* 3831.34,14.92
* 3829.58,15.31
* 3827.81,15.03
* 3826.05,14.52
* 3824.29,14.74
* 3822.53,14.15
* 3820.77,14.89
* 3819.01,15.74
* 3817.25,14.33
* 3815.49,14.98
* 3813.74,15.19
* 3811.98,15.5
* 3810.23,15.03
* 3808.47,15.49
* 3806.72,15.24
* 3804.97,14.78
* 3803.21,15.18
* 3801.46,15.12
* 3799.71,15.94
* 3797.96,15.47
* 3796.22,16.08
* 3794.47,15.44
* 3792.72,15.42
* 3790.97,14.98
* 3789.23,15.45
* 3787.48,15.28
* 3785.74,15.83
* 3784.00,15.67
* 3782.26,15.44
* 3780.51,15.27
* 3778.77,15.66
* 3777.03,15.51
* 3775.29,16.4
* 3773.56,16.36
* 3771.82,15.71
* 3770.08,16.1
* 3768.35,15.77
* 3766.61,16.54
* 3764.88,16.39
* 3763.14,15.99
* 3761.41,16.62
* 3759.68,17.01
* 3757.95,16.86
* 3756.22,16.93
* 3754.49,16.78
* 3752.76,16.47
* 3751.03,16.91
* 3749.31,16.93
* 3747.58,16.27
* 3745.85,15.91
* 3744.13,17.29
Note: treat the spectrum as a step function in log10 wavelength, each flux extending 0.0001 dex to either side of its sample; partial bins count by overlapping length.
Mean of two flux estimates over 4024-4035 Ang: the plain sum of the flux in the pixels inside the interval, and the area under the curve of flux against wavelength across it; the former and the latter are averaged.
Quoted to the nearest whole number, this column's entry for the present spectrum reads 101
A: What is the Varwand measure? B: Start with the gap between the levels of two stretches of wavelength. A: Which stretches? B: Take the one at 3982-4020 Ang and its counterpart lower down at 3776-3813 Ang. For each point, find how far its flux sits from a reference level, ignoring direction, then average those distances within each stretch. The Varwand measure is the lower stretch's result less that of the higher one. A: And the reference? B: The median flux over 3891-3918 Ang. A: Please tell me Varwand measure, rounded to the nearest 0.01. -0.73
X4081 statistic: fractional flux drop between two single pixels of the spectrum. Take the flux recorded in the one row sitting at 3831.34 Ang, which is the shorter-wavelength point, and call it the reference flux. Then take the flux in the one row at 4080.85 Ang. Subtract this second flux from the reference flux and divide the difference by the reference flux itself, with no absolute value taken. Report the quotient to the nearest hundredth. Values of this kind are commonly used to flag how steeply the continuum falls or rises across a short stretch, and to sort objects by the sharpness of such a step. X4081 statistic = 0.19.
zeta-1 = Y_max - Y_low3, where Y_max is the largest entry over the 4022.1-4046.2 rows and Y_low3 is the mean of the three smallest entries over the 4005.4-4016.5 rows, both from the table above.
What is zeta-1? 0.56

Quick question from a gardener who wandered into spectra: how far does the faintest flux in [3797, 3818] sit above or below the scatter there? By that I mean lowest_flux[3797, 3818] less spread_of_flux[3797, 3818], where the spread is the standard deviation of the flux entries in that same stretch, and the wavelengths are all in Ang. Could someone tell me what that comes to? 13.9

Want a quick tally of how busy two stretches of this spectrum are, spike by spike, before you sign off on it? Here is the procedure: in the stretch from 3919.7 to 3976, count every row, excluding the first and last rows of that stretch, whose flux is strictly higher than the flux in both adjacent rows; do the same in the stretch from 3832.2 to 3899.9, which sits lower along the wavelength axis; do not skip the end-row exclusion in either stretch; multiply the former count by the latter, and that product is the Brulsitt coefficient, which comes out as 130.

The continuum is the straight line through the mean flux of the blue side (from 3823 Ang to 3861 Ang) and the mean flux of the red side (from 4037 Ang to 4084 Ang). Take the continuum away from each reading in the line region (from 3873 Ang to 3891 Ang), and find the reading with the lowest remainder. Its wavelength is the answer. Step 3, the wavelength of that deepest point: 3873.92 Ang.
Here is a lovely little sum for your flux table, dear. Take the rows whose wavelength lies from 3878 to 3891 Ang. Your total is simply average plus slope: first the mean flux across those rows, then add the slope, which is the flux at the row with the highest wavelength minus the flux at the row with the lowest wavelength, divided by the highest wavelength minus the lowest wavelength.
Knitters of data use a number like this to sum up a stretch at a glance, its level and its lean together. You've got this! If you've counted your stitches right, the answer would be 15.0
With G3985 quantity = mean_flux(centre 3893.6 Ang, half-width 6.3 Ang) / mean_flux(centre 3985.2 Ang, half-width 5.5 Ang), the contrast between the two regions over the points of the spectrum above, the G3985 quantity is 1.15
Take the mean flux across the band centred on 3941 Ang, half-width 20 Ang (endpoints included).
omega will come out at 13.7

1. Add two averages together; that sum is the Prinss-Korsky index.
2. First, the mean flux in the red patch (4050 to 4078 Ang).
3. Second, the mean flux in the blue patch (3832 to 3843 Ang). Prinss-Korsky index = 26.7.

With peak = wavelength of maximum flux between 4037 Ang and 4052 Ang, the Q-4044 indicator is 4049.03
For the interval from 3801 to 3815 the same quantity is 3811.98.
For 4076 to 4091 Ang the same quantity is 4086.49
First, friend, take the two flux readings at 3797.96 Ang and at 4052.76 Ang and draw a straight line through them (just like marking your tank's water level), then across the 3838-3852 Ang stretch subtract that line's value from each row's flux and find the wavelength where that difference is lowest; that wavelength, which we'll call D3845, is 3840.17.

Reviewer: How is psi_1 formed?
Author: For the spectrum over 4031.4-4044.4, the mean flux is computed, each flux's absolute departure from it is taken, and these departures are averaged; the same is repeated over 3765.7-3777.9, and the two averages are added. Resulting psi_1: 0.66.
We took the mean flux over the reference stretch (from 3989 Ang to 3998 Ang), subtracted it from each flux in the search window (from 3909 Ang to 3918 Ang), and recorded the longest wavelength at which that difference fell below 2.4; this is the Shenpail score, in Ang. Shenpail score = 3916.98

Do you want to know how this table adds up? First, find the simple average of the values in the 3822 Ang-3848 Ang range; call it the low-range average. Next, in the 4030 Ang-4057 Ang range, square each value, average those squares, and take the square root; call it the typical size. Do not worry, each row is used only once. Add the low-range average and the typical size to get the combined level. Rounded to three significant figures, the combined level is 26.6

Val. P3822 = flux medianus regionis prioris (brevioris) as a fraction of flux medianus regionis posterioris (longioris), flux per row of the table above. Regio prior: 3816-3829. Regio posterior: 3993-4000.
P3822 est 1.16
